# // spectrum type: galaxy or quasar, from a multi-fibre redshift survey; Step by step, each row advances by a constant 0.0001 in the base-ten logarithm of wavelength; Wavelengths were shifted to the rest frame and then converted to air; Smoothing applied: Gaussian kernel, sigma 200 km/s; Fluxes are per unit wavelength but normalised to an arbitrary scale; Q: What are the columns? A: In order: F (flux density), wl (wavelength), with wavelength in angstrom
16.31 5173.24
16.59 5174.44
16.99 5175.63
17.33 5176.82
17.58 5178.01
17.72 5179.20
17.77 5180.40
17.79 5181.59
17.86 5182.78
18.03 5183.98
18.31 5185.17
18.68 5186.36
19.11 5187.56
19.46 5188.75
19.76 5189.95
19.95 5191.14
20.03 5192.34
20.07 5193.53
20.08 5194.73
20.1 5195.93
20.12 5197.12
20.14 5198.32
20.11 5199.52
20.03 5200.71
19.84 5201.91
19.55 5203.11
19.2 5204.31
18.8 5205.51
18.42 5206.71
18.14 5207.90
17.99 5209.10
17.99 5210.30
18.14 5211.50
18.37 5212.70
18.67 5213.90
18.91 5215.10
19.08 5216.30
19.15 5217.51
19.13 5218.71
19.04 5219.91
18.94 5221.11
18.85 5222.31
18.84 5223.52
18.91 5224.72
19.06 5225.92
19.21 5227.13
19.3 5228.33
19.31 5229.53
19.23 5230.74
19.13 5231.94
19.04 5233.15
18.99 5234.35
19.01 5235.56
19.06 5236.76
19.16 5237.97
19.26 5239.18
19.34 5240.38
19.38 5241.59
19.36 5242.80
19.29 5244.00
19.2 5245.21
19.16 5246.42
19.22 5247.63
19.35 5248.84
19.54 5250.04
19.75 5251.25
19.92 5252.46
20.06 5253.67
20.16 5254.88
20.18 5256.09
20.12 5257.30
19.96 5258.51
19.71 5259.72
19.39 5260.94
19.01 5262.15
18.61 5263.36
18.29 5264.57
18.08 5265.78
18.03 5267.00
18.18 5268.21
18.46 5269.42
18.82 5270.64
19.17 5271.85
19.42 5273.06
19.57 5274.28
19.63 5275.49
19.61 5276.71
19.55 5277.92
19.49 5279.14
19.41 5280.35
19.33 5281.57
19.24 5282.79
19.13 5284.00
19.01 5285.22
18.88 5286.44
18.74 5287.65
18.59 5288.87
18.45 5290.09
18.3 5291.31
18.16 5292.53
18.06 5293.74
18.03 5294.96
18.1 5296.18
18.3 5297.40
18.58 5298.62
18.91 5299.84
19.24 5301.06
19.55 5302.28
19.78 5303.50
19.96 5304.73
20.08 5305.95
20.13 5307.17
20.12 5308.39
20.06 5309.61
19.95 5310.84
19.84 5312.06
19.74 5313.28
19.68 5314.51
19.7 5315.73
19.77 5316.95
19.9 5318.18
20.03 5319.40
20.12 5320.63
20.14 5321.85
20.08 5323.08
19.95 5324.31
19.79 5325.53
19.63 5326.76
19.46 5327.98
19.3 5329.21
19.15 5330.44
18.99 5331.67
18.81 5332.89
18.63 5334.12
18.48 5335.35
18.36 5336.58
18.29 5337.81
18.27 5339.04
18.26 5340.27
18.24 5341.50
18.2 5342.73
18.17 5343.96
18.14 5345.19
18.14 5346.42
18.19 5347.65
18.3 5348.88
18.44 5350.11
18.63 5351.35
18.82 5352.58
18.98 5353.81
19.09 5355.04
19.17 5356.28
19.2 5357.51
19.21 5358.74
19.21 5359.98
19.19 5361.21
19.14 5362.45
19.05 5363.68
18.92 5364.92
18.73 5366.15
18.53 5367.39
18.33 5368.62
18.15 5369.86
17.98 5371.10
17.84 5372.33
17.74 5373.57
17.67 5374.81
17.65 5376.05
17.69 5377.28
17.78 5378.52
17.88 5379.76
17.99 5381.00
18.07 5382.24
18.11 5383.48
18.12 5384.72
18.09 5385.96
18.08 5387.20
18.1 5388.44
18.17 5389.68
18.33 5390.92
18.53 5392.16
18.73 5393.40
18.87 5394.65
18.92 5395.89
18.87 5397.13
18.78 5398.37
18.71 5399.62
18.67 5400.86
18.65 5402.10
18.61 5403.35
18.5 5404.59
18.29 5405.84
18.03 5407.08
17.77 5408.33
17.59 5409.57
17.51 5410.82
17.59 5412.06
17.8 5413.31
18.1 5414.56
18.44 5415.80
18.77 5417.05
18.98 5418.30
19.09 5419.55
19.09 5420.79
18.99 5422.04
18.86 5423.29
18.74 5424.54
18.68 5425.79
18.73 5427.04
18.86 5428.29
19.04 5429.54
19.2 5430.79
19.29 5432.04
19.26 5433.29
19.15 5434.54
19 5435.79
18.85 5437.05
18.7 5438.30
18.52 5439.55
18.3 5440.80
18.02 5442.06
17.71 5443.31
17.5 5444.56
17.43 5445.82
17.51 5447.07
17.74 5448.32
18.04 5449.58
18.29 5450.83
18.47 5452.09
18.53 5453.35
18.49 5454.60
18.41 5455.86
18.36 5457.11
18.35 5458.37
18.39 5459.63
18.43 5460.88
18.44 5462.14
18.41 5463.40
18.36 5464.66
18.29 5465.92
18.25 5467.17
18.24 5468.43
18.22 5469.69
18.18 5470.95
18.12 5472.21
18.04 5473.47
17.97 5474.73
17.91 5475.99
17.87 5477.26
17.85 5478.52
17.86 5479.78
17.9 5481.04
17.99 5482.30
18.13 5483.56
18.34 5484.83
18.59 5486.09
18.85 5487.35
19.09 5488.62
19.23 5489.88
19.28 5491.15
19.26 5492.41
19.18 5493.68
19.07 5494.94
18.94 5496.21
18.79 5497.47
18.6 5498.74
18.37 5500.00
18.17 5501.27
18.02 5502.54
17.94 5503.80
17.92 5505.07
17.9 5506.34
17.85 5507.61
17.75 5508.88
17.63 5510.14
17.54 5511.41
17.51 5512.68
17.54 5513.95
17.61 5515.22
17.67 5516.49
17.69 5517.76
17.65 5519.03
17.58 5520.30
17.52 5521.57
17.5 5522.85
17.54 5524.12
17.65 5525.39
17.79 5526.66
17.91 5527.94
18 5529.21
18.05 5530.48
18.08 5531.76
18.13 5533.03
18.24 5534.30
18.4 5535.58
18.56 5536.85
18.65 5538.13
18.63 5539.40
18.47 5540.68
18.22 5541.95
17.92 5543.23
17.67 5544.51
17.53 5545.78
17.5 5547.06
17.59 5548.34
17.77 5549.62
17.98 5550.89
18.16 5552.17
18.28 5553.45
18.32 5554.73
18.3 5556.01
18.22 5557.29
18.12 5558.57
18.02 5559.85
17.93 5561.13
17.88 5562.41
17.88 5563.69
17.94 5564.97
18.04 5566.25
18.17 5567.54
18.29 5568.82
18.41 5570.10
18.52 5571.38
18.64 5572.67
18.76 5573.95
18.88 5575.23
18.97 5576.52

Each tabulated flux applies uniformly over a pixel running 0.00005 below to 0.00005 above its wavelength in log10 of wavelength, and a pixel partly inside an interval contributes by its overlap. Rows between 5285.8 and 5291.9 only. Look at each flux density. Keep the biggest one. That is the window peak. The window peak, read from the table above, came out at 18.88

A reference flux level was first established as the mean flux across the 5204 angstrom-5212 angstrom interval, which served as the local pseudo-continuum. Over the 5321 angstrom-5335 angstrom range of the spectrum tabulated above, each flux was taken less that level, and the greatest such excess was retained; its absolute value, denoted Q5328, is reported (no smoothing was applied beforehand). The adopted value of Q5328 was 1.8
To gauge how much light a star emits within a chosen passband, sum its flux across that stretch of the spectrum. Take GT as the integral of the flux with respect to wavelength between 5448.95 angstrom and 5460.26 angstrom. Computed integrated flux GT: 208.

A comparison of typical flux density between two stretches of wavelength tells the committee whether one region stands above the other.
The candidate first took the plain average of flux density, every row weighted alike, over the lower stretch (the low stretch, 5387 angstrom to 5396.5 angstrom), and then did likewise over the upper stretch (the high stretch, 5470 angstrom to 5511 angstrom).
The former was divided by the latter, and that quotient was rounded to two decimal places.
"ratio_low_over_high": 1.01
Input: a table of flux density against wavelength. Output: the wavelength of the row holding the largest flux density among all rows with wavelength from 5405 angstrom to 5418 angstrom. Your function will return 5417.05 angstrom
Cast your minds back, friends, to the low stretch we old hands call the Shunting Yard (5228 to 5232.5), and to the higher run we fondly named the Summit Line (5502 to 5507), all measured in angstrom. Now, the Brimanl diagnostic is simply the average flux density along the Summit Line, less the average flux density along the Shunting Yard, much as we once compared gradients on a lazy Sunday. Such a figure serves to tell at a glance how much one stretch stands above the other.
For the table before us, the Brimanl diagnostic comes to -1.3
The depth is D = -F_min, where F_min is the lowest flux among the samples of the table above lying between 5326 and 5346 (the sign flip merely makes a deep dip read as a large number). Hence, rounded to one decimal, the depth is -18.1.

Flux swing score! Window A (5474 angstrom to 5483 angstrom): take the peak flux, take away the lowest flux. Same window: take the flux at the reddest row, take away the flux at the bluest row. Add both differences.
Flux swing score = 0.16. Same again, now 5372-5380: 0.27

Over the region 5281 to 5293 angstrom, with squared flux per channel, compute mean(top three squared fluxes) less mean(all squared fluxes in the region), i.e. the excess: 17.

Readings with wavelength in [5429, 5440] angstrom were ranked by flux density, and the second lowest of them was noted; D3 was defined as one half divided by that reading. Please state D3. 0.0267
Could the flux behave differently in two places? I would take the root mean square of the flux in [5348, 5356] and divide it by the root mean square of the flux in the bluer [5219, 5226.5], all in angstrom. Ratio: 0.99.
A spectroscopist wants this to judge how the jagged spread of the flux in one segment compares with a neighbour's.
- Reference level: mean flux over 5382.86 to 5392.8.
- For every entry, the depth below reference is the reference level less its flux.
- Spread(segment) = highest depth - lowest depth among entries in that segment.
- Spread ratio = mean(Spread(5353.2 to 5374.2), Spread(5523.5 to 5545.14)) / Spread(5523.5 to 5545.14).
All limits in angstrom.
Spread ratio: 1.2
